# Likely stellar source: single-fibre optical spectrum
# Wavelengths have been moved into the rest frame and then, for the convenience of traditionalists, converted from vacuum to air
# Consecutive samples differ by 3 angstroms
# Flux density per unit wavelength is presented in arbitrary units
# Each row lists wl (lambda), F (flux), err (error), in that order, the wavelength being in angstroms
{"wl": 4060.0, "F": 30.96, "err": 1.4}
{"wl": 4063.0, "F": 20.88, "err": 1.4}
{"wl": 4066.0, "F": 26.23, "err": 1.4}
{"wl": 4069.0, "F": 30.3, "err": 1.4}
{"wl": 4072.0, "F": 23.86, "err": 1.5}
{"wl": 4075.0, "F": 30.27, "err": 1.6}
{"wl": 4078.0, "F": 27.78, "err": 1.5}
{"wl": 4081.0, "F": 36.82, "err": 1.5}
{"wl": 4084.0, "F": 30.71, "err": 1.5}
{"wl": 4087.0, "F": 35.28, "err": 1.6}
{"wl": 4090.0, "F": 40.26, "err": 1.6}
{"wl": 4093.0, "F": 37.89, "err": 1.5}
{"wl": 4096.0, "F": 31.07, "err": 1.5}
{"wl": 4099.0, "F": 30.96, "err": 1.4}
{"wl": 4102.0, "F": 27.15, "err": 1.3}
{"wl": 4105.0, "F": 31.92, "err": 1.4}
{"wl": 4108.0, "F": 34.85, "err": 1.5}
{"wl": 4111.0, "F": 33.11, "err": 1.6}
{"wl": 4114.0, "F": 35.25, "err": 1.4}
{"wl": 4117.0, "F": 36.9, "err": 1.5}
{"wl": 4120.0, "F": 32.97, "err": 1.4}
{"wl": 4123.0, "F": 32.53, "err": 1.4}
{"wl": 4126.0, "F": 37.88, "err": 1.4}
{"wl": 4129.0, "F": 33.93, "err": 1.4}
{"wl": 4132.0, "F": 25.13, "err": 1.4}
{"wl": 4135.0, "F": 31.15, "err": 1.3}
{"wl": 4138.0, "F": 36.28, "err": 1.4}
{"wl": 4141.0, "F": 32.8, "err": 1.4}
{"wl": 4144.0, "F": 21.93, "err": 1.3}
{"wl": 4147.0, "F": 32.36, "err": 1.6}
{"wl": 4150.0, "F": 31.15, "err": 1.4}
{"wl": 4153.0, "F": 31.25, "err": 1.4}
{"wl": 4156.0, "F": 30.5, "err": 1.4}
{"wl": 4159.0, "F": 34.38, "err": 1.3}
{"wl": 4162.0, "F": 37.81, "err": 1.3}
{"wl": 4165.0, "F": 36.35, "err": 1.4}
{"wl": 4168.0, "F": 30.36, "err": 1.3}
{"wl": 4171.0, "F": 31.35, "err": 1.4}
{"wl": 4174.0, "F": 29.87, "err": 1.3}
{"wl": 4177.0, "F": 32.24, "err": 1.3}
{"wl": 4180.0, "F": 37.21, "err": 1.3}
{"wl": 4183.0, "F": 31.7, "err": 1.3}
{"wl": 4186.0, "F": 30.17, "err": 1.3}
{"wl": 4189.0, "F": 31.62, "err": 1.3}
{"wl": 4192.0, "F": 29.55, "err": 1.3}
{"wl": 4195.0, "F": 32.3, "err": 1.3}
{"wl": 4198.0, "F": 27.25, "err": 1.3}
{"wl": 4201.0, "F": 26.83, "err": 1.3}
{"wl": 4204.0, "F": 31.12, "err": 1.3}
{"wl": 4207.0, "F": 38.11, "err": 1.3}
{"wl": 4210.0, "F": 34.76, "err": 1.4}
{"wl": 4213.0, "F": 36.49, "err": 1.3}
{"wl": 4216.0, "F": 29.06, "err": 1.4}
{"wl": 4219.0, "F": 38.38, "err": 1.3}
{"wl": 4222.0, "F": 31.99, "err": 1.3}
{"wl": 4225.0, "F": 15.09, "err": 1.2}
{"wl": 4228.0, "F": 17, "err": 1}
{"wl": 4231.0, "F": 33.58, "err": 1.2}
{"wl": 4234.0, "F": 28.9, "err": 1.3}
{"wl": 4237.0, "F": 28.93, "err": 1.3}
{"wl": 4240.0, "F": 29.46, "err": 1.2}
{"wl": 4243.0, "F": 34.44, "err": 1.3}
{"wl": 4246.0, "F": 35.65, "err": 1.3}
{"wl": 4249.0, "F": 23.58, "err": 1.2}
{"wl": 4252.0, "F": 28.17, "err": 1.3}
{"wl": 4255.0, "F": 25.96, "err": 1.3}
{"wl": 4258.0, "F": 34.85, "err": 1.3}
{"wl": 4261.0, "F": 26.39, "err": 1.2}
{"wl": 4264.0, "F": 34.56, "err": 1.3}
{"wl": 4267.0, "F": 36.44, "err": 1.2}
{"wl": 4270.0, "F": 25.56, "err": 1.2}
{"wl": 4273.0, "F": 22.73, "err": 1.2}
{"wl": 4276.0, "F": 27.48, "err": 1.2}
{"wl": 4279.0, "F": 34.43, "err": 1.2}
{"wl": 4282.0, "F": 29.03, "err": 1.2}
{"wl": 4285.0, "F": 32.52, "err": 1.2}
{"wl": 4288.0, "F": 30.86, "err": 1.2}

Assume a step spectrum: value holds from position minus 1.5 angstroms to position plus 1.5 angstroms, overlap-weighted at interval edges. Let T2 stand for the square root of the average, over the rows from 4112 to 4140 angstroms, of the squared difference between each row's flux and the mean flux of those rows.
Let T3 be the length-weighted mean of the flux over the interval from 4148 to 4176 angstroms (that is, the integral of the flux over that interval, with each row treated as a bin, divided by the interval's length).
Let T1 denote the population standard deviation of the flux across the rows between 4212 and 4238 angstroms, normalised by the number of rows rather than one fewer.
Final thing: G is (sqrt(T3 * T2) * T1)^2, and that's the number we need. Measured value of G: 6709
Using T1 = 7.5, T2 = 3.63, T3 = 33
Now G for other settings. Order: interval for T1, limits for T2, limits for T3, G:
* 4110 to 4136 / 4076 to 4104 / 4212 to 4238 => 1530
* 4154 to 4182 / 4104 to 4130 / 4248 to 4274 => 486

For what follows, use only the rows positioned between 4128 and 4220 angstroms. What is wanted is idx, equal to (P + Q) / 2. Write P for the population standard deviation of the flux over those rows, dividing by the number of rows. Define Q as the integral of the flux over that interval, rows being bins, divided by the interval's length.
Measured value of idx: 17.9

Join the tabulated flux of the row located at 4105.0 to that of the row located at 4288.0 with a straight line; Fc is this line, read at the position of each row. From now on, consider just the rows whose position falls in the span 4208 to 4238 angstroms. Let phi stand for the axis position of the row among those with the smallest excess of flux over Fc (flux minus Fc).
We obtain 4225.0 angstroms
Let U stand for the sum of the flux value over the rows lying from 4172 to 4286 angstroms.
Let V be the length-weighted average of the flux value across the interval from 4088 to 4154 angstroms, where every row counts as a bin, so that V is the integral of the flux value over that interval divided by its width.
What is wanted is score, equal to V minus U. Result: -1121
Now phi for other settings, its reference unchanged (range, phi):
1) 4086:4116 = 4102.0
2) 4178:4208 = 4201.0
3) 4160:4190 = 4174.0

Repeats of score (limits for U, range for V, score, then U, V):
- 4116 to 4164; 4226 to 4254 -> -490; 519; 28.6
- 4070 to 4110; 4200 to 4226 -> -387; 419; 31.7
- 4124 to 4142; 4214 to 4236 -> -169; 197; 27.9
